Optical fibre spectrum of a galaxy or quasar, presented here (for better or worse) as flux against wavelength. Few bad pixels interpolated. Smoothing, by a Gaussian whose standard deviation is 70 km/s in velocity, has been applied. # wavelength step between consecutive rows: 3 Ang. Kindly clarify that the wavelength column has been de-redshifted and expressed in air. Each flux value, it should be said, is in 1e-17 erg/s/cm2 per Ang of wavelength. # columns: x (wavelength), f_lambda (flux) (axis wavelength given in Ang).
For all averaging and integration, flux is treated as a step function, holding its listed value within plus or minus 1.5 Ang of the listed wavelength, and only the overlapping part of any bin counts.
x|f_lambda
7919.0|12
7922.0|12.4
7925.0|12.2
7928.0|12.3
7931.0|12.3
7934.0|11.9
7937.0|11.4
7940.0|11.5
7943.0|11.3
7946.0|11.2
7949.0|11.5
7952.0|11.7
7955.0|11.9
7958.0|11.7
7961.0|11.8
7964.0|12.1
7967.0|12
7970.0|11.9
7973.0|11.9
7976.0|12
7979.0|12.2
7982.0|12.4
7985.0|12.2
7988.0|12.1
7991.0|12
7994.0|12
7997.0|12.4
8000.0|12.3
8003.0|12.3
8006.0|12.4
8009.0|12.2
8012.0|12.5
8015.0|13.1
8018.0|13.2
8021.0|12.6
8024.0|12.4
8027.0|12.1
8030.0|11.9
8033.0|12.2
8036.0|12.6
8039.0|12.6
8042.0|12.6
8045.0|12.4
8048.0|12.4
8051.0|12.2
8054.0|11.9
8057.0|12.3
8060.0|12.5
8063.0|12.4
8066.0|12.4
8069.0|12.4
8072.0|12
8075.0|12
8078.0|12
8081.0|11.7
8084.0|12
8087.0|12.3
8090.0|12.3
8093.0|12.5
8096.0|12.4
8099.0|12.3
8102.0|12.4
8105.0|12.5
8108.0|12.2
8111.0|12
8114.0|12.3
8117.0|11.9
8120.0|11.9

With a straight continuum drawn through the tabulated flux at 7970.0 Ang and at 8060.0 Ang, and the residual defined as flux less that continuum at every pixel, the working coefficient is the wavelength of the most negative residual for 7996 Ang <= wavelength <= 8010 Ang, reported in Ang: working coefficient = 8009.0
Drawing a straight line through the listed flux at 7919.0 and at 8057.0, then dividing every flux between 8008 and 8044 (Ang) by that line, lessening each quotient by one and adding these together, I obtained 0.26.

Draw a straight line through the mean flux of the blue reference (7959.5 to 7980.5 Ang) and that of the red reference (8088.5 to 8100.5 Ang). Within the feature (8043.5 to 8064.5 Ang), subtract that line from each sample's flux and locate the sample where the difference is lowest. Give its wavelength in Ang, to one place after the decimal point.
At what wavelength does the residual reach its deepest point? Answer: 8054.0 Ang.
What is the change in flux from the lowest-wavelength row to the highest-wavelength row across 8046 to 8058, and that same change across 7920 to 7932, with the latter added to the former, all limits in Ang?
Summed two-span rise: -0.20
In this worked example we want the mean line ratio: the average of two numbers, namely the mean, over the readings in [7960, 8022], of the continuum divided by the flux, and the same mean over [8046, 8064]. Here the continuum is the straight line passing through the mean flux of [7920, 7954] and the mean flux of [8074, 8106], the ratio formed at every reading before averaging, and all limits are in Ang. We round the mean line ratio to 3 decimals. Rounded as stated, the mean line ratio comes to 0.981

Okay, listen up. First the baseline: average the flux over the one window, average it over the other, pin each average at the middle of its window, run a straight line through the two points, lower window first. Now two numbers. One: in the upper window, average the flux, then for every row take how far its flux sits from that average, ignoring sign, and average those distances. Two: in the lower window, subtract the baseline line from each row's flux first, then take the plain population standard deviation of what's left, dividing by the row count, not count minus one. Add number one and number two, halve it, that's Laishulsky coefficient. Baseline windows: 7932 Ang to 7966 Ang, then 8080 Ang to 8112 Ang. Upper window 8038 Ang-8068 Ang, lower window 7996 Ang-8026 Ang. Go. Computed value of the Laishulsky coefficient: 0.225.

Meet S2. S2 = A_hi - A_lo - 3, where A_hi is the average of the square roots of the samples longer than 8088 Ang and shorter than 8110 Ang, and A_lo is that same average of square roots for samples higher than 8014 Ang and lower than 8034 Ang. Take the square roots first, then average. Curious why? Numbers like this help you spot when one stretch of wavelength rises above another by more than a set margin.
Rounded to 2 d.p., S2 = -3.02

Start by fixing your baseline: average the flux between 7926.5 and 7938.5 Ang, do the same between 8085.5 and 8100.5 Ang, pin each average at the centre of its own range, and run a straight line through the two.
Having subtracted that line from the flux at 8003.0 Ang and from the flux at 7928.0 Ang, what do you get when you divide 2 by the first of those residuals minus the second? -11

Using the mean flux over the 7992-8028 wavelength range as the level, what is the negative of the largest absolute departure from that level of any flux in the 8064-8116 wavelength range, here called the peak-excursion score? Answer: -0.76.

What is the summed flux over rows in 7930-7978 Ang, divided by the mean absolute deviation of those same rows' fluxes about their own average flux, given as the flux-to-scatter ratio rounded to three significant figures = 755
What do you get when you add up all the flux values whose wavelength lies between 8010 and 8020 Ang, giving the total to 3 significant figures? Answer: 38.8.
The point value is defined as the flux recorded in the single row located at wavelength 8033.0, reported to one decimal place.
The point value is 12.2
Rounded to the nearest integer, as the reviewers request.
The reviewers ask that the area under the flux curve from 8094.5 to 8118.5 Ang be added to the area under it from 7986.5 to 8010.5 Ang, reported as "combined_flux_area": 587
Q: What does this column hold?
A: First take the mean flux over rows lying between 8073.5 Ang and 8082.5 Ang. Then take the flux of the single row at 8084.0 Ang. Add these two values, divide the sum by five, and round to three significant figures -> 4.78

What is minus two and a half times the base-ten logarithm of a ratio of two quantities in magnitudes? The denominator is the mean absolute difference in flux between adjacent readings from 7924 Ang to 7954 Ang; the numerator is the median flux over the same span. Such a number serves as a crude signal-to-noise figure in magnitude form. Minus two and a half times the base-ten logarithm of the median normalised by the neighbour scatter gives -4.35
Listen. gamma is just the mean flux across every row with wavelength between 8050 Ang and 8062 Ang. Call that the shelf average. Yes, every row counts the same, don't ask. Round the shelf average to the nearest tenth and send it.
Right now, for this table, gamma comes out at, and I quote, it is 12.2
